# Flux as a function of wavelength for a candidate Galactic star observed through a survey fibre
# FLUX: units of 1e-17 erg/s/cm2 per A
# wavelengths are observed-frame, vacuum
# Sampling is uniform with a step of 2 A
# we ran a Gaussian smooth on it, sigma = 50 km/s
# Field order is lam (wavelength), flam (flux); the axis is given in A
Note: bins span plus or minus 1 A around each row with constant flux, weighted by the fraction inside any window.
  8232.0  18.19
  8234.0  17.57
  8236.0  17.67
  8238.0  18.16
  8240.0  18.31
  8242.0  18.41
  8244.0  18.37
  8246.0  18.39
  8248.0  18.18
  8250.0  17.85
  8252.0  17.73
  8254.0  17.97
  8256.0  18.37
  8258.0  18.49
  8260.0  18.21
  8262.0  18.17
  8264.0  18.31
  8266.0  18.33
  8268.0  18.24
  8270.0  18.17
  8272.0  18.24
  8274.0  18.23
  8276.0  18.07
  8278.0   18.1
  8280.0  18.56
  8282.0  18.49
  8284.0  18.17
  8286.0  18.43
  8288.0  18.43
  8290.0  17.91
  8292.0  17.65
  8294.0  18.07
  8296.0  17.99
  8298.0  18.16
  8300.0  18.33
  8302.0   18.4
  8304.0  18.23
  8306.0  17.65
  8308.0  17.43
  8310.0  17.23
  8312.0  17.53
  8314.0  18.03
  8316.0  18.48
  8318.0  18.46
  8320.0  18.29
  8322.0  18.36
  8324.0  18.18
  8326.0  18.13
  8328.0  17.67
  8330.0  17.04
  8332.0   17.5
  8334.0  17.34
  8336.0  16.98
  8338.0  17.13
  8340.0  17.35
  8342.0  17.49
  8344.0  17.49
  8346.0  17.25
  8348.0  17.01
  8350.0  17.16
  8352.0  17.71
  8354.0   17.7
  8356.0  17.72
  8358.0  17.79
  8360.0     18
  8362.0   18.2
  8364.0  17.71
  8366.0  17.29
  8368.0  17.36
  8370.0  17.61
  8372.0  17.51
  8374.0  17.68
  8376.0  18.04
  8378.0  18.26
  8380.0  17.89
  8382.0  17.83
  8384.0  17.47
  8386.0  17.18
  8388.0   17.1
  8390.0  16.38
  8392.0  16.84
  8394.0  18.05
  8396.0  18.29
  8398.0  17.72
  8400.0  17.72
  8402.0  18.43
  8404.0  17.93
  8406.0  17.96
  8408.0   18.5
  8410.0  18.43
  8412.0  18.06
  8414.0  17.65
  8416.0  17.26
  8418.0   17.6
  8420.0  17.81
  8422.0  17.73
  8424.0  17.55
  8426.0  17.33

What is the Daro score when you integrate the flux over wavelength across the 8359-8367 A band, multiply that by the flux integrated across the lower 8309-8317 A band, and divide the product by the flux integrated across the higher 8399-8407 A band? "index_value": 141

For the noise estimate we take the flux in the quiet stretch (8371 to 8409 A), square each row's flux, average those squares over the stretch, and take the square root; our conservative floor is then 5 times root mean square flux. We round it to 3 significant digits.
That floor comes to 88.7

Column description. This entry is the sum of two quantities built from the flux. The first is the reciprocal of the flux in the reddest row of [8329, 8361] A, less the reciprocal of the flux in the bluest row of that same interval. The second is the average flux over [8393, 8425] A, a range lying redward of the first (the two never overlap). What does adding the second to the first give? 17.91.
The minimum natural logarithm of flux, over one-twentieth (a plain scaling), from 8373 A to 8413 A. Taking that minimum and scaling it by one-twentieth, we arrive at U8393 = 0.140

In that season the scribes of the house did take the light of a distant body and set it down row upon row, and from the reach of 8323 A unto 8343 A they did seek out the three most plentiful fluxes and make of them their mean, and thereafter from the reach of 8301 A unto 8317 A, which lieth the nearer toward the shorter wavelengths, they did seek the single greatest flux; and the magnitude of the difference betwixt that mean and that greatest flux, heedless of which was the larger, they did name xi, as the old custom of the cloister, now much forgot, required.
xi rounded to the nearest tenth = 0.5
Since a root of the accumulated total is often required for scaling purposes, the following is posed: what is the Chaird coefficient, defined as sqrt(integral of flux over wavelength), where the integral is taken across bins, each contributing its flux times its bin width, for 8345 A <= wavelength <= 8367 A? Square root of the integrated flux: 19.67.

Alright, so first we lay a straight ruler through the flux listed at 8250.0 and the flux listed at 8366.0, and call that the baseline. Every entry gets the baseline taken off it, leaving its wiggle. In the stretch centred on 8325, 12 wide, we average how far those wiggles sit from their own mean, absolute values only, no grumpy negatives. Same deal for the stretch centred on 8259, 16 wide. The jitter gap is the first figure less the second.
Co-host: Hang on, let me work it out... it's 0.19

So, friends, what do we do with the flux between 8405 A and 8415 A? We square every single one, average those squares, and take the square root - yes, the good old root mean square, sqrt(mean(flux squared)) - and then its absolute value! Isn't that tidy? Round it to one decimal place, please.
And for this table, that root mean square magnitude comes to 18.1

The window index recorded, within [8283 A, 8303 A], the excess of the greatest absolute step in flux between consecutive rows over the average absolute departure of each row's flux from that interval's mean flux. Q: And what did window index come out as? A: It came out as 0.32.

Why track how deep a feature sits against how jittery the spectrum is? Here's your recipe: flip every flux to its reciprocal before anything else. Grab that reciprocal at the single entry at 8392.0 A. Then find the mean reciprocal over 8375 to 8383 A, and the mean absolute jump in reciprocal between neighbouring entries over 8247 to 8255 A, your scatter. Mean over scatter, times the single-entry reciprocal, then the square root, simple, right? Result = 2.15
